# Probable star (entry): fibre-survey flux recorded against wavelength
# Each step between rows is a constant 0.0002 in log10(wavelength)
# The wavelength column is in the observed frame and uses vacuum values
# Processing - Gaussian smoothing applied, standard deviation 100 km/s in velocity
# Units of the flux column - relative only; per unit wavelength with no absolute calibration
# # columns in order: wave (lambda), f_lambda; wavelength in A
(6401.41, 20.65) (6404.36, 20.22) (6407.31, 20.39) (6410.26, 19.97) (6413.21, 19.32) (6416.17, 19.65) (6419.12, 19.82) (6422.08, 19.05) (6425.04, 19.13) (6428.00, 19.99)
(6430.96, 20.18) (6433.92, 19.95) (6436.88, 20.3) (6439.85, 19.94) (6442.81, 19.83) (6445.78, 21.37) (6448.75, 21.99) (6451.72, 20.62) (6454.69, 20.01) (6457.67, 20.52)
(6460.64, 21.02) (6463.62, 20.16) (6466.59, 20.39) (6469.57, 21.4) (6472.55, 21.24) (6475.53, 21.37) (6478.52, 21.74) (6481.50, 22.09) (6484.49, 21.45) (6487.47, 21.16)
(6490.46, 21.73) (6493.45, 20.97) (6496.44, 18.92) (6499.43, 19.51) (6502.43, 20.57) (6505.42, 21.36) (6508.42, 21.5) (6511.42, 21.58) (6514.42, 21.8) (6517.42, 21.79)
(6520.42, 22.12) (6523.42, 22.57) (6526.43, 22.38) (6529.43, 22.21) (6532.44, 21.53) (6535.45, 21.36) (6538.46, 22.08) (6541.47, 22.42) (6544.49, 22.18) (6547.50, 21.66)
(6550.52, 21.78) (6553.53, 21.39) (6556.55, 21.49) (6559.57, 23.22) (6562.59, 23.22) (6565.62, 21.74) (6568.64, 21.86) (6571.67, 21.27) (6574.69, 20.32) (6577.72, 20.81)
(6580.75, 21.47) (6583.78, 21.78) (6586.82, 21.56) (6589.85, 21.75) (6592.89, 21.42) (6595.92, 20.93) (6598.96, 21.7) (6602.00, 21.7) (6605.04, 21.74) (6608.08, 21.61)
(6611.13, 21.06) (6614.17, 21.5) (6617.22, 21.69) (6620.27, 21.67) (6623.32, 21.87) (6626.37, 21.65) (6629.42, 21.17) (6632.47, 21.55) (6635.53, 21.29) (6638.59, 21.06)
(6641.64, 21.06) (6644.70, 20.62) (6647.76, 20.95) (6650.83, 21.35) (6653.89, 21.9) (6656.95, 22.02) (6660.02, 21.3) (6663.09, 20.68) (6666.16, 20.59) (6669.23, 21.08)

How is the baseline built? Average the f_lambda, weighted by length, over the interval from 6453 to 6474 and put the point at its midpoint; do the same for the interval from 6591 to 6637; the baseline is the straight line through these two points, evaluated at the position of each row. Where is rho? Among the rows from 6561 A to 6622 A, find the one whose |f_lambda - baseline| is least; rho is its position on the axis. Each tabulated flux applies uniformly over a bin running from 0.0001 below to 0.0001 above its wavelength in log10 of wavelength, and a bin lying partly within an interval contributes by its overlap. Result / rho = 6571.67 A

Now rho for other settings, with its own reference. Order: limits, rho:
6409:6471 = 6451.72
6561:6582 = 6571.67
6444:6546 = 6451.72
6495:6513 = 6502.43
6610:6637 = 6614.17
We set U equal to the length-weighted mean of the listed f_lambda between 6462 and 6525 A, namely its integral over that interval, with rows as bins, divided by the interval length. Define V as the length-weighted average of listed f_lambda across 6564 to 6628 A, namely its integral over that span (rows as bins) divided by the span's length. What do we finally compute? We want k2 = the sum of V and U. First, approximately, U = 21.21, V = 21.5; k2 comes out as 42.7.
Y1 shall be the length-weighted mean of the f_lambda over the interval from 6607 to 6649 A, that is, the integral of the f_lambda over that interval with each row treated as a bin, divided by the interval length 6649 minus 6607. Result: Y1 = 21.3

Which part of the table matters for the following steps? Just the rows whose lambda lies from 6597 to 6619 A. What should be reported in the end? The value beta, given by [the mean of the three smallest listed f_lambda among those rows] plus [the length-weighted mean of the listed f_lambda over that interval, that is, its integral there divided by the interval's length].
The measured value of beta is 42.9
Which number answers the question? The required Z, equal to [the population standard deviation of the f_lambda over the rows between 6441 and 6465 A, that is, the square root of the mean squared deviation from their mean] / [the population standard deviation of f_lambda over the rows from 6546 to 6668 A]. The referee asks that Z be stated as 1.2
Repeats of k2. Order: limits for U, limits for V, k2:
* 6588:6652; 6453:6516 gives 42.4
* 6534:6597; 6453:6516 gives 42.7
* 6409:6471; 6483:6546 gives 41.7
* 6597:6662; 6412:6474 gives 41.7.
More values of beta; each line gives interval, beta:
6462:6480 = 41.6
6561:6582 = 42.3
